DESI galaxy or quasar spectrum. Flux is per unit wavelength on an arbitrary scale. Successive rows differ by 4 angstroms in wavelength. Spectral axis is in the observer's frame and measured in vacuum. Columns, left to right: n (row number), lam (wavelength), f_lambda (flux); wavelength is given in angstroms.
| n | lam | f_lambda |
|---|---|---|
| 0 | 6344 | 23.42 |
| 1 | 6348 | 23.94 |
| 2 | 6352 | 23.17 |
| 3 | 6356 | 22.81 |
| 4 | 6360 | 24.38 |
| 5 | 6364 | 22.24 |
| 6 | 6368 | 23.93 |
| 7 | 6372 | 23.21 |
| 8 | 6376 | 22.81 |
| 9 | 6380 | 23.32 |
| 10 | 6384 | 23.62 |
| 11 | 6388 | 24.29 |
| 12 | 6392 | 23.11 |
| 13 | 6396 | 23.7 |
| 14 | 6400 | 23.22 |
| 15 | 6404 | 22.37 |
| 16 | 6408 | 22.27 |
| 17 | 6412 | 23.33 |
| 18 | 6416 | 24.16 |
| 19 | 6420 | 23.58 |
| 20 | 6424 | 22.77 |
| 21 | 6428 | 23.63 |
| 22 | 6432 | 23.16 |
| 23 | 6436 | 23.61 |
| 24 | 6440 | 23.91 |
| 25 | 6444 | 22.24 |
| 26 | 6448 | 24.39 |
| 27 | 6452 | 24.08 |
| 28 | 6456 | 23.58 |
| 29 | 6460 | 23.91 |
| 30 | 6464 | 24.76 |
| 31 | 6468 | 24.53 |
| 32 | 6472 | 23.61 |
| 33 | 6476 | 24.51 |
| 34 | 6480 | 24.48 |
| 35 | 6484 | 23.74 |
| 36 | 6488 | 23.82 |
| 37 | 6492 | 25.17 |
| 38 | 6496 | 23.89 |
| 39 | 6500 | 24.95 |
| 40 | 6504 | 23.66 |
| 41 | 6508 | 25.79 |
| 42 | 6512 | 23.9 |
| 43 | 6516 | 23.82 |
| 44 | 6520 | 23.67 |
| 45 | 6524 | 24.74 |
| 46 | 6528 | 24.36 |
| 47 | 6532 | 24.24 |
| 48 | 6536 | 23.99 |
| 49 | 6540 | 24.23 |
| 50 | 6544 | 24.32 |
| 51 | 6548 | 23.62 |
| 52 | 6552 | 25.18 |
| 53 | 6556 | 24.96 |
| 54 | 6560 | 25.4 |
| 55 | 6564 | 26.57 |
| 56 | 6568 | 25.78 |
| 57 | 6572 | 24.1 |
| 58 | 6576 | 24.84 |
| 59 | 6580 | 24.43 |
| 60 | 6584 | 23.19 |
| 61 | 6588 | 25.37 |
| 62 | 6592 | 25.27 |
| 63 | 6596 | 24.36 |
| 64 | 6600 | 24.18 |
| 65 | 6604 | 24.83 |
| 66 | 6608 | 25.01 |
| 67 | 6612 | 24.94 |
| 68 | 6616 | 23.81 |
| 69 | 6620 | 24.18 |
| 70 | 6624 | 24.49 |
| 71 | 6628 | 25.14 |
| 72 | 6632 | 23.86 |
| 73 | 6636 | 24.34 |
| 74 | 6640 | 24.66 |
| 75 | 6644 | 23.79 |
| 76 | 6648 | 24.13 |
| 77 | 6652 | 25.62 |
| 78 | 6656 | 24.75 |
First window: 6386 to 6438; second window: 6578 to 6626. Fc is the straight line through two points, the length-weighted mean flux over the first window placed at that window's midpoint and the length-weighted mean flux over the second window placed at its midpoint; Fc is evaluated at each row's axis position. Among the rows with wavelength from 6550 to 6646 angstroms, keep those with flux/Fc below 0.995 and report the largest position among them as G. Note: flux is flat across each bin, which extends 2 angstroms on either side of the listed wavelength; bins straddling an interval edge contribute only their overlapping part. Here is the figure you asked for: 6644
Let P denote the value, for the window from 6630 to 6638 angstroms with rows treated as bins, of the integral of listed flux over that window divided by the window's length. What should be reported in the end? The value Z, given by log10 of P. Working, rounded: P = 24.1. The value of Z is 1.38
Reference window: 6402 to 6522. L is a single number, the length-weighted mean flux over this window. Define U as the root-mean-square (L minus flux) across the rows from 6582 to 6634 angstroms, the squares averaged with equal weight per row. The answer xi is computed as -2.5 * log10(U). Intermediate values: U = 0.92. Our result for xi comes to 0.09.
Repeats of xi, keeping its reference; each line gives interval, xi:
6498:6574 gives -0.11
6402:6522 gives 0.25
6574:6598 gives -0.04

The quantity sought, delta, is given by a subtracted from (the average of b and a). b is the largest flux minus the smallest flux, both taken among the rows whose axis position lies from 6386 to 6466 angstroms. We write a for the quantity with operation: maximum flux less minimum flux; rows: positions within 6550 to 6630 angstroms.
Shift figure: -0.4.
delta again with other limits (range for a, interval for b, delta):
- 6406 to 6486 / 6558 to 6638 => 0.4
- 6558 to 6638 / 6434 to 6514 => 0.1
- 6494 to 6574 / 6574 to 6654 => -0.3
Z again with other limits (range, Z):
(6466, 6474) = 1.38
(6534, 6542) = 1.38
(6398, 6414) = 1.36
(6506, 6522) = 1.39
